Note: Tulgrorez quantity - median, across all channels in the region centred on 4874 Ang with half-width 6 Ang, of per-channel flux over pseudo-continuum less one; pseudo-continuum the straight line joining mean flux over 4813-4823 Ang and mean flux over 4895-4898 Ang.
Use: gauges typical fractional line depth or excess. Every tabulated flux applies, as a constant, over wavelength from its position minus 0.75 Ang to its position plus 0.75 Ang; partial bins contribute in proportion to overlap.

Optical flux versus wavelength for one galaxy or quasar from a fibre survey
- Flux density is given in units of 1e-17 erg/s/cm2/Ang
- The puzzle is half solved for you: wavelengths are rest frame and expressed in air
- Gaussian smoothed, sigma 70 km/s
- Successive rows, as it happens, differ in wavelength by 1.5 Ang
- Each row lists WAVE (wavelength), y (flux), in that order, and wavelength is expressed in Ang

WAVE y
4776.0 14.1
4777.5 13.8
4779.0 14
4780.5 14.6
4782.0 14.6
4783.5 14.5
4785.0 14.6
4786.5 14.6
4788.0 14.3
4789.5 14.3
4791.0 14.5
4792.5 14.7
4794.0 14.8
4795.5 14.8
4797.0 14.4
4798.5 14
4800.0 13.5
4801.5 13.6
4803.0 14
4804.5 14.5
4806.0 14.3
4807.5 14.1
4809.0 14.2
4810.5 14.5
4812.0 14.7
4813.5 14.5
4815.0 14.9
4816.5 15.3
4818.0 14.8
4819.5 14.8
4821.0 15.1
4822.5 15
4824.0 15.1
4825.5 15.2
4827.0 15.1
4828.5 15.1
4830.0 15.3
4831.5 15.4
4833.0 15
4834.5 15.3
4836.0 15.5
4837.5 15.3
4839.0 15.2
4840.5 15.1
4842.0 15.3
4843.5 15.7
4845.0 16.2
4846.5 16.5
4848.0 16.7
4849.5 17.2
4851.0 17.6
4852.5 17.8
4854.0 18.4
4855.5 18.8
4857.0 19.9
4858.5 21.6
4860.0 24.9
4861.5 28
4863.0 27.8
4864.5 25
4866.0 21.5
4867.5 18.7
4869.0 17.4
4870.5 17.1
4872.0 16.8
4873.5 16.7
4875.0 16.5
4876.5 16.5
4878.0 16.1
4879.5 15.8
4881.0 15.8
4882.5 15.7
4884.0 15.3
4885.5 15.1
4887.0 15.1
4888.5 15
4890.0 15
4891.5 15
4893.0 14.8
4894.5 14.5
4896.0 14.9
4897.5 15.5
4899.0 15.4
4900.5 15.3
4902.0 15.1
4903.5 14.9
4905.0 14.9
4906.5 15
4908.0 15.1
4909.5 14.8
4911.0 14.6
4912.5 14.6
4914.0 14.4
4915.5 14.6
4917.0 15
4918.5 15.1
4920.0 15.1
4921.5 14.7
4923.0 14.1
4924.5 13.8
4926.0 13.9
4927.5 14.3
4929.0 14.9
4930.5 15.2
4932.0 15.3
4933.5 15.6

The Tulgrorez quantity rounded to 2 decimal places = 0.10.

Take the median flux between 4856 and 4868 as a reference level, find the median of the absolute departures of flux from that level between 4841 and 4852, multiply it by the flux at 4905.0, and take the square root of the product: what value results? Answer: 10.0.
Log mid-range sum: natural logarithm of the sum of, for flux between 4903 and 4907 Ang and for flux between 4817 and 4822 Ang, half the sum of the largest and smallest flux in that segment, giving 3.40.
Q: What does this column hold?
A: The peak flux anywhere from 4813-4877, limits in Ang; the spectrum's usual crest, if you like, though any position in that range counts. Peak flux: 28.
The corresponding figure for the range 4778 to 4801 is 14.8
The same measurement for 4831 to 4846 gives 16.2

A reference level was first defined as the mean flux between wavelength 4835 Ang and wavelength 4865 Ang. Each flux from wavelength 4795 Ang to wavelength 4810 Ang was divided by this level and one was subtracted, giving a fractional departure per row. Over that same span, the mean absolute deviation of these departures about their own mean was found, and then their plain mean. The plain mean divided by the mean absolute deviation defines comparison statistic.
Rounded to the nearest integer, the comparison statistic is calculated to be -16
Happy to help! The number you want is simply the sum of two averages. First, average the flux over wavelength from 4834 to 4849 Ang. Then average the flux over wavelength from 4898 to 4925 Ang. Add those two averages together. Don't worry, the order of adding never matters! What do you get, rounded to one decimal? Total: 30.5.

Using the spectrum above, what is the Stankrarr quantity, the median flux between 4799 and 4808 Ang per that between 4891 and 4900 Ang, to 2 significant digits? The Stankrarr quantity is 0.94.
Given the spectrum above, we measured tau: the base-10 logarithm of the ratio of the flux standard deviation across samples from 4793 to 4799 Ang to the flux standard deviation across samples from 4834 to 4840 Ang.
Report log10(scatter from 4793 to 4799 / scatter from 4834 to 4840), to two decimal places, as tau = 0.48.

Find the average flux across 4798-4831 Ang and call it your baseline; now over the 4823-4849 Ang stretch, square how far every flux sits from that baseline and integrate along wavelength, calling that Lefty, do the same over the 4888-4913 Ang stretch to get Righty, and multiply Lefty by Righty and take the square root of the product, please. 11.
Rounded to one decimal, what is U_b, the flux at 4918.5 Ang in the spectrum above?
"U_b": 15.1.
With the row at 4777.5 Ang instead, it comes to 13.8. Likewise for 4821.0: 15.1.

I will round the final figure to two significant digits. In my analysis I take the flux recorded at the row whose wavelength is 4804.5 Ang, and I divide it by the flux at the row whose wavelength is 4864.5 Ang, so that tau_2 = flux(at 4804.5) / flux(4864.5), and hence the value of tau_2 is 0.58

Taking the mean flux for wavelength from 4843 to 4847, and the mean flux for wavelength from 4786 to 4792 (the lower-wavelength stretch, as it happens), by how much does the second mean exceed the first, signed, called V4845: -1.7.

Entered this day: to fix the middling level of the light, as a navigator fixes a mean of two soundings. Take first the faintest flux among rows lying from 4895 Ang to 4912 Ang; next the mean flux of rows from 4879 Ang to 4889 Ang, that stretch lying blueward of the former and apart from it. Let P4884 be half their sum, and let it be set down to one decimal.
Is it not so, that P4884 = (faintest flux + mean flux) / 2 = 15.0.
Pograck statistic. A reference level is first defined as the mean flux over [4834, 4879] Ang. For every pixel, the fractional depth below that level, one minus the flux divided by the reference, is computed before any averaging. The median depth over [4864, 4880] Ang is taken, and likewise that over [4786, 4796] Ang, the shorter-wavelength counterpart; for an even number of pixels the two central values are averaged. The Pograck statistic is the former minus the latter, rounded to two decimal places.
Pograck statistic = -0.12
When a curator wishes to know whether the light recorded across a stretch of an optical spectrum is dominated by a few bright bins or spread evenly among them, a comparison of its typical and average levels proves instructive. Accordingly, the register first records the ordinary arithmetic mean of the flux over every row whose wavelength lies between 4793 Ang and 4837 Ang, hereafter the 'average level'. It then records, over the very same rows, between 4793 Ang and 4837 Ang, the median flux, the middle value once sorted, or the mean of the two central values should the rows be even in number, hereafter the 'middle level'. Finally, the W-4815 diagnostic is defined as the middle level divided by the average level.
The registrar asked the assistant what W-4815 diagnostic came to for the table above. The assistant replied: 1.01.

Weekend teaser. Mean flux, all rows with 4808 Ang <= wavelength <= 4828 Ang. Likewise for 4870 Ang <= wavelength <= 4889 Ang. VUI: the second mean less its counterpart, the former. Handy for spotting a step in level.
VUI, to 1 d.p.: 1.1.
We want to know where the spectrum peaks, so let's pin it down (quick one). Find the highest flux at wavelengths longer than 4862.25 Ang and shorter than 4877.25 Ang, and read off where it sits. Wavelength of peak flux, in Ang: 4863.0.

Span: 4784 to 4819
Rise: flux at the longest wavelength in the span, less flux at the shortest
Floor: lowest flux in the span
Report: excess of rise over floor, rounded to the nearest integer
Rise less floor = -13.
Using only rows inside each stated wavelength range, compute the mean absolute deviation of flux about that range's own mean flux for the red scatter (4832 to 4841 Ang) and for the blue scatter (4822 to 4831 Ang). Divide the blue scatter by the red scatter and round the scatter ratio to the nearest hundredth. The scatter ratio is 0.58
